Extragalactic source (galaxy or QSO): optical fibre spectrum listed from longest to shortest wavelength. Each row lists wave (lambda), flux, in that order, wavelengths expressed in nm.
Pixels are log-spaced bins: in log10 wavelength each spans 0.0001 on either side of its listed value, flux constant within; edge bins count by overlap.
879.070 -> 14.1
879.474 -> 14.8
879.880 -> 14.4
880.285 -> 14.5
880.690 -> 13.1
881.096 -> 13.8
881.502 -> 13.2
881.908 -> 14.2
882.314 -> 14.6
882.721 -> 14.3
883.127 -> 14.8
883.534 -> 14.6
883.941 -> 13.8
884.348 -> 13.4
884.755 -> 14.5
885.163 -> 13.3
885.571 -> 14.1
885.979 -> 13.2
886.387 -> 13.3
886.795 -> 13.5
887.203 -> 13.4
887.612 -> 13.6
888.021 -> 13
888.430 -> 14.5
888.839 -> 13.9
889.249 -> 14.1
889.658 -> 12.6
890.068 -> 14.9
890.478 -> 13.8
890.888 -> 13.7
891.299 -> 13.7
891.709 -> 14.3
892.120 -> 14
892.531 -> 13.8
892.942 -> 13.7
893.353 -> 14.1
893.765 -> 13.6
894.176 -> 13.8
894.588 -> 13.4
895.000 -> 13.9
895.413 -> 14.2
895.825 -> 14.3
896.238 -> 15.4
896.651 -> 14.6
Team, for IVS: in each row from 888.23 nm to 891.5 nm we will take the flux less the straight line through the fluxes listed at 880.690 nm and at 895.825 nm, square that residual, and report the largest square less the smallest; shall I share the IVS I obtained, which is 1.46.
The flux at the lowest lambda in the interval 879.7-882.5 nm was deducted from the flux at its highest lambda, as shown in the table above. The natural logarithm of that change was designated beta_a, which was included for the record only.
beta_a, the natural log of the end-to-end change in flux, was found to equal -1.6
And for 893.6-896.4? 0.6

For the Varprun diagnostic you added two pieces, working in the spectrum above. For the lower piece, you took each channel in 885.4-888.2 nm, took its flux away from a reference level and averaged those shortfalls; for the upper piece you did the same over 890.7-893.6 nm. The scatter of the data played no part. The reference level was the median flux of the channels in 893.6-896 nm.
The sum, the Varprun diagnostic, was 0.36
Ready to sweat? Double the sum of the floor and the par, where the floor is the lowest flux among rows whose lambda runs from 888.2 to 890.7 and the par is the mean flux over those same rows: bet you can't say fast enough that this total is 53.1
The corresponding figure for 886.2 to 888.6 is 53.1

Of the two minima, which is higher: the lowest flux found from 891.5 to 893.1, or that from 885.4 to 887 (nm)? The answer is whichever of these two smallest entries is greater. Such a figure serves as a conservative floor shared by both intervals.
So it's 13.7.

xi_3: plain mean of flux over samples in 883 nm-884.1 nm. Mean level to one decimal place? 14.4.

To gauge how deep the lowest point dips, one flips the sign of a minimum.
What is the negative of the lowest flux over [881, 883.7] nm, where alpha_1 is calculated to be -13.2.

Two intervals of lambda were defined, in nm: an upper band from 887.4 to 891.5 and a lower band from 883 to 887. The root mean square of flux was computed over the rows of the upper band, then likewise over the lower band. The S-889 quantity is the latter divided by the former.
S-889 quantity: 1.00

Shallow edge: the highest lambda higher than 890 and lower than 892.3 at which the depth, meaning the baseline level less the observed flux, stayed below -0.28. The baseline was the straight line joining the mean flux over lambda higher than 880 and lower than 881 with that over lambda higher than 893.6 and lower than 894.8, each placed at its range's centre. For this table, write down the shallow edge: 892.120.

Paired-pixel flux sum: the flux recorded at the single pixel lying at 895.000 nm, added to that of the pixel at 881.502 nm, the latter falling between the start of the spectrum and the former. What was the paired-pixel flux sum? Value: 27.1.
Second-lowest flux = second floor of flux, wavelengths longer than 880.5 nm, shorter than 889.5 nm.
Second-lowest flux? 13.1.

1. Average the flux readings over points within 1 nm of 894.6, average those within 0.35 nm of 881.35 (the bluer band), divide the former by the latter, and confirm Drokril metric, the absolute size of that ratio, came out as 1.02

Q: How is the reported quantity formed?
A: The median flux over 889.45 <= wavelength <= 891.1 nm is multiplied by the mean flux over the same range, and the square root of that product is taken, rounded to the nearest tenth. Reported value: 13.8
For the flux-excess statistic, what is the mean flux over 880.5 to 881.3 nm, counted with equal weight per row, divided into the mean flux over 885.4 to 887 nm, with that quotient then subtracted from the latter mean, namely 12.5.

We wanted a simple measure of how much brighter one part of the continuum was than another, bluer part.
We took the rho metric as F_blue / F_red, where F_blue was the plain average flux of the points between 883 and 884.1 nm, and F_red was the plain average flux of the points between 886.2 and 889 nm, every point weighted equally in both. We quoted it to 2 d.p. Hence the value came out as 1.06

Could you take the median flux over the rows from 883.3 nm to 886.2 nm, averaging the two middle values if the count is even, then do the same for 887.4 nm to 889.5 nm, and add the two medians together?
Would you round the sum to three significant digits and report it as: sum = 27.7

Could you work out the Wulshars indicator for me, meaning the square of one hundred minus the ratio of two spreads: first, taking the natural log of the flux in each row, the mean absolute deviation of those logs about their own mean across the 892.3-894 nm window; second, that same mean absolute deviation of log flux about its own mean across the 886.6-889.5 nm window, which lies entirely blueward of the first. 9923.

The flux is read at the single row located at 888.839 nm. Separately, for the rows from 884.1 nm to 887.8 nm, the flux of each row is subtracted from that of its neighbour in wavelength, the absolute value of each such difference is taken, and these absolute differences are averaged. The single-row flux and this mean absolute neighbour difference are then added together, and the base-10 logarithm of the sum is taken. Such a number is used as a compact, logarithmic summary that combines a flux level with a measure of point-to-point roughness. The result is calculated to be 1.16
